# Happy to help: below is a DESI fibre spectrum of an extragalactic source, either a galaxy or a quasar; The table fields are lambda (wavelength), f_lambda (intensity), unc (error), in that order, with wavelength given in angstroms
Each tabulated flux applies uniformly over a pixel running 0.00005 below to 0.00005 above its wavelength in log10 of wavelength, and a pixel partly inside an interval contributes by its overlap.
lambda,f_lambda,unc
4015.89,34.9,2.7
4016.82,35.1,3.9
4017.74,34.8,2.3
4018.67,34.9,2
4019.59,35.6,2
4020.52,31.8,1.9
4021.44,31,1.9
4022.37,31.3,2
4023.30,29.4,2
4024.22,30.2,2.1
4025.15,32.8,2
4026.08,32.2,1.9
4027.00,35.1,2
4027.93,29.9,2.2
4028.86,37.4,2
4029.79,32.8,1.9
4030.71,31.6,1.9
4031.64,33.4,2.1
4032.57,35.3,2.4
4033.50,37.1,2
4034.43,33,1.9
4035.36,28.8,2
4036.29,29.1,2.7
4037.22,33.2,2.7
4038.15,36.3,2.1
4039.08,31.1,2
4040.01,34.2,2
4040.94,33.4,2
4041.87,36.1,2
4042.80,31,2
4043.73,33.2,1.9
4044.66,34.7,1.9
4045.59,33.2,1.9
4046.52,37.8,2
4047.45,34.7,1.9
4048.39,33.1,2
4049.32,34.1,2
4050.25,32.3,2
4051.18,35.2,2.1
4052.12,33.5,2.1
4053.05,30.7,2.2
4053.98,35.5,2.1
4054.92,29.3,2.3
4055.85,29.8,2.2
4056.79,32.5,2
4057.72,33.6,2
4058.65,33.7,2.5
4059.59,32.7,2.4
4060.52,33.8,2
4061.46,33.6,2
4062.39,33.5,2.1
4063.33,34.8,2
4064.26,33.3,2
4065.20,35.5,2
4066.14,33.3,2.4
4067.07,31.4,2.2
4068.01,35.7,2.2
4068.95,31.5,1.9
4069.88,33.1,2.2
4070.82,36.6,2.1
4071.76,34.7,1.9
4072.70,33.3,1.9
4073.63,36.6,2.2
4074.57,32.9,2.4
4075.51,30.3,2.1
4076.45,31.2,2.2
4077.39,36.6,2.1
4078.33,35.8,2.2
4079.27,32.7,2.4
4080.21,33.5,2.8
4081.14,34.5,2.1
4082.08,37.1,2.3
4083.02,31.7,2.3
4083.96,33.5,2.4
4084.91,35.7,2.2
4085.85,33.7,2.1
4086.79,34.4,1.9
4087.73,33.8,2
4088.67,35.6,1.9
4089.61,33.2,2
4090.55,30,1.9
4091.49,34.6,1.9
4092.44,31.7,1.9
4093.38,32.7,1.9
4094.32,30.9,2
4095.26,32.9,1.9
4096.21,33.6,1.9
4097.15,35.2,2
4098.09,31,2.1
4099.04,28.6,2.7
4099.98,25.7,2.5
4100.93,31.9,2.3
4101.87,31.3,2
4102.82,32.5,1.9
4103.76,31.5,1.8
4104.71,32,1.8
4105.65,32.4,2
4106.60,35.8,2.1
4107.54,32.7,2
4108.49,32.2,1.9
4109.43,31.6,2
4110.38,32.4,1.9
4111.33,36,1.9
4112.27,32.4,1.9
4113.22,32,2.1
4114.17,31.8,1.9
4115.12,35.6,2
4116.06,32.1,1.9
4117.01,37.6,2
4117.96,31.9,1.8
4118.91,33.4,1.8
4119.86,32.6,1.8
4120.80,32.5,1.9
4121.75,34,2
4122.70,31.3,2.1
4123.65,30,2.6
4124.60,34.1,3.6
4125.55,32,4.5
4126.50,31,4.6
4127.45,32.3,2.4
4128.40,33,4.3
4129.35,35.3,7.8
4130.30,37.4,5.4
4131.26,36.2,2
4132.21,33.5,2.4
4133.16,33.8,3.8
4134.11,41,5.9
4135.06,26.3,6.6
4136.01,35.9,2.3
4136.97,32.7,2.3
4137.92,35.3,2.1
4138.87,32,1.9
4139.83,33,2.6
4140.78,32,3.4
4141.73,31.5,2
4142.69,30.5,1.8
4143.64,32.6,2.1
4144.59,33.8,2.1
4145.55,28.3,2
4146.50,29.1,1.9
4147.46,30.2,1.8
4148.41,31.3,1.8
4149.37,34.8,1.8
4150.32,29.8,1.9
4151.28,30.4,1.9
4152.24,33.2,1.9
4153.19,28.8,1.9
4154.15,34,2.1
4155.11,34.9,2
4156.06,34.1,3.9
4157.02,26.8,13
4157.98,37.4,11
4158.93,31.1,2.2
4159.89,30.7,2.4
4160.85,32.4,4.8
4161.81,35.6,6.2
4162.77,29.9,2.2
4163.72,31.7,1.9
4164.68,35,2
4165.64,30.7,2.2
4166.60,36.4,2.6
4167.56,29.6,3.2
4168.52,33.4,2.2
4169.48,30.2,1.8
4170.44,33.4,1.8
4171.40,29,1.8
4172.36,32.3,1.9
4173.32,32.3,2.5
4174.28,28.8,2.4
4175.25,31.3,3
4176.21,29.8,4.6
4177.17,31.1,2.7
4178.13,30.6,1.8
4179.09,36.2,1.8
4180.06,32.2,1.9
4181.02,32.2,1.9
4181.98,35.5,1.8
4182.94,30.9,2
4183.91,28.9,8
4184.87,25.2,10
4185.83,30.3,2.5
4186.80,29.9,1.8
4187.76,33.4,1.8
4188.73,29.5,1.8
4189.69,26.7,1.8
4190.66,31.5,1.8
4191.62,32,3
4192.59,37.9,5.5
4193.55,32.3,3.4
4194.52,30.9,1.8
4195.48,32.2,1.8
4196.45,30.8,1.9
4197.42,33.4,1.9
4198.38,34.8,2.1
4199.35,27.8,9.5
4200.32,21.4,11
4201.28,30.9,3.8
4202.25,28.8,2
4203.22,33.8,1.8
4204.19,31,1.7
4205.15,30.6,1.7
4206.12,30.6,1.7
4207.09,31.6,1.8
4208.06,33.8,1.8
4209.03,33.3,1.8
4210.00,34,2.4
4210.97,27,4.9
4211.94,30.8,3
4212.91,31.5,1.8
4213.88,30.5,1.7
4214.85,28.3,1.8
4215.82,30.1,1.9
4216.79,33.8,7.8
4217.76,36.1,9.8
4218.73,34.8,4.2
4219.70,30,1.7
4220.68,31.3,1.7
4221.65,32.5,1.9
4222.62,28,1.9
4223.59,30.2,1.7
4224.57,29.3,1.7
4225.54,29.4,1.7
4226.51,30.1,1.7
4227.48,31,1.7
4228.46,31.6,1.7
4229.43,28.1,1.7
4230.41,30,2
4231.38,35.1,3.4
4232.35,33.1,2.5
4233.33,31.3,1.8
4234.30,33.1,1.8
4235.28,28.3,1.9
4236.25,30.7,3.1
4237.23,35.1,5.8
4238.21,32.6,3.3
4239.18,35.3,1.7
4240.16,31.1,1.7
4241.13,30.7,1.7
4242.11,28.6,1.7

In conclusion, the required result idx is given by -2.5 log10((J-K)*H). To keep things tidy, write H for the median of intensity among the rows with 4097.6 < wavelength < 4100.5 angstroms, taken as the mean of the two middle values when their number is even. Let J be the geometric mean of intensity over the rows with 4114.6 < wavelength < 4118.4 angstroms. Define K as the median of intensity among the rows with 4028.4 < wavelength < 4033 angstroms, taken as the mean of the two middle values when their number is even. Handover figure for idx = -3.4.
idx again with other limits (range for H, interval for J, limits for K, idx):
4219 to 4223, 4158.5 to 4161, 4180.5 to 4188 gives -3.5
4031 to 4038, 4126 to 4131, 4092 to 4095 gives -4.6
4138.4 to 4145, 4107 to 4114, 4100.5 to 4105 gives -3.6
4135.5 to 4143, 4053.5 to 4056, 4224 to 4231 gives -4.1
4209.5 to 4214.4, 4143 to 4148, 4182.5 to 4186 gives -3.9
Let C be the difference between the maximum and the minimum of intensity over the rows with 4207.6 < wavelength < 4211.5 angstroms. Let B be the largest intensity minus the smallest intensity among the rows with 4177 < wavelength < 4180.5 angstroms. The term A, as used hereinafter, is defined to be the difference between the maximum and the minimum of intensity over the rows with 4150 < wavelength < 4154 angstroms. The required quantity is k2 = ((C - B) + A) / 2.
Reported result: 2.9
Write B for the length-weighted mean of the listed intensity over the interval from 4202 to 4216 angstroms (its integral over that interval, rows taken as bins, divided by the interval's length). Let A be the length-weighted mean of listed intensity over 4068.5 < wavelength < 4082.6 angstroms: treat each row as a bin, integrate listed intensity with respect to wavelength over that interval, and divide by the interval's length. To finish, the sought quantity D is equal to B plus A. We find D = 65.1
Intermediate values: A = 34.04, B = 31.1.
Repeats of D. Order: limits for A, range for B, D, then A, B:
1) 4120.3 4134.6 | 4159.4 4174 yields 66.0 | 33.83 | 32.1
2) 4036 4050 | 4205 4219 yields 65.5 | 33.73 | 31.8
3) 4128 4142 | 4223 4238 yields 65.1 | 33.97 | 31.1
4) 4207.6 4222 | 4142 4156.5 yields 63.5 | 31.84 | 31.7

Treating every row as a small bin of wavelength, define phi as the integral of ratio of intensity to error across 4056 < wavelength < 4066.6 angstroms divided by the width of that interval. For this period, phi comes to 15.9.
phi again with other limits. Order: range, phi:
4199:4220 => 13.0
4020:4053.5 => 16.3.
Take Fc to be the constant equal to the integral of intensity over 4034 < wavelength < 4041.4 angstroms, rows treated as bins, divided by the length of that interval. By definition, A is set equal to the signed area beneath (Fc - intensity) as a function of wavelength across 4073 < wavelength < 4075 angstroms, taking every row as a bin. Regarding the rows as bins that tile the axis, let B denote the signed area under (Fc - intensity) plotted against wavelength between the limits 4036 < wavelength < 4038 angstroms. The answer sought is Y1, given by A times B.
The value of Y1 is -2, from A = -5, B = 0.5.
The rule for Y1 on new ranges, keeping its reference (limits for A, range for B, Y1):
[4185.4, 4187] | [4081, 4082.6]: -20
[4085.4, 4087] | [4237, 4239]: 8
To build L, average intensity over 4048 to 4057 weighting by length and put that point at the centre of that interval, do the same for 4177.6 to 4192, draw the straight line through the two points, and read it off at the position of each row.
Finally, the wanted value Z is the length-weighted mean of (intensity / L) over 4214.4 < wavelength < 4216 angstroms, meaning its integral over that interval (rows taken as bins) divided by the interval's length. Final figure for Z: 0.95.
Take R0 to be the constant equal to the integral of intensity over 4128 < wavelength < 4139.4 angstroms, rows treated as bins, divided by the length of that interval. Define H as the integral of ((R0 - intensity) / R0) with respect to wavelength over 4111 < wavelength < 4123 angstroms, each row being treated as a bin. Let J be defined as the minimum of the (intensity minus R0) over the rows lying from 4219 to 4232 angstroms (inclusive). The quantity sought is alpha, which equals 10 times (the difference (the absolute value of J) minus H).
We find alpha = 60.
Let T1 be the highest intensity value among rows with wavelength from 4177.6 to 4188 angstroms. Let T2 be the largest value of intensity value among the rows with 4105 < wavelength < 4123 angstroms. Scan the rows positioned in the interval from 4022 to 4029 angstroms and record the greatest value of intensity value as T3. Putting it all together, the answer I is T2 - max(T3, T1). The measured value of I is 0.2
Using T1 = 36.2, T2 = 37.6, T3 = 37.4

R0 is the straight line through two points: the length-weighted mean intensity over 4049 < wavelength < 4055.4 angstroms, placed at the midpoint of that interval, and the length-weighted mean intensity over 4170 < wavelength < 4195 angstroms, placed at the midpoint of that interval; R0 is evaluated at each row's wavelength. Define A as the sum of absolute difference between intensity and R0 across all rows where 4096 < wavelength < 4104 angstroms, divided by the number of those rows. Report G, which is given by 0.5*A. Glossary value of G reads 1.01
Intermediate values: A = 2.0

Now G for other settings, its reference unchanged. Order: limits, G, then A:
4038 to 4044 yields 0.85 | 1.7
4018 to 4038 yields 1.06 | 2.1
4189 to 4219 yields 1.12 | 2.2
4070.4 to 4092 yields 1.03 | 2.1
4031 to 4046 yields 0.90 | 1.8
